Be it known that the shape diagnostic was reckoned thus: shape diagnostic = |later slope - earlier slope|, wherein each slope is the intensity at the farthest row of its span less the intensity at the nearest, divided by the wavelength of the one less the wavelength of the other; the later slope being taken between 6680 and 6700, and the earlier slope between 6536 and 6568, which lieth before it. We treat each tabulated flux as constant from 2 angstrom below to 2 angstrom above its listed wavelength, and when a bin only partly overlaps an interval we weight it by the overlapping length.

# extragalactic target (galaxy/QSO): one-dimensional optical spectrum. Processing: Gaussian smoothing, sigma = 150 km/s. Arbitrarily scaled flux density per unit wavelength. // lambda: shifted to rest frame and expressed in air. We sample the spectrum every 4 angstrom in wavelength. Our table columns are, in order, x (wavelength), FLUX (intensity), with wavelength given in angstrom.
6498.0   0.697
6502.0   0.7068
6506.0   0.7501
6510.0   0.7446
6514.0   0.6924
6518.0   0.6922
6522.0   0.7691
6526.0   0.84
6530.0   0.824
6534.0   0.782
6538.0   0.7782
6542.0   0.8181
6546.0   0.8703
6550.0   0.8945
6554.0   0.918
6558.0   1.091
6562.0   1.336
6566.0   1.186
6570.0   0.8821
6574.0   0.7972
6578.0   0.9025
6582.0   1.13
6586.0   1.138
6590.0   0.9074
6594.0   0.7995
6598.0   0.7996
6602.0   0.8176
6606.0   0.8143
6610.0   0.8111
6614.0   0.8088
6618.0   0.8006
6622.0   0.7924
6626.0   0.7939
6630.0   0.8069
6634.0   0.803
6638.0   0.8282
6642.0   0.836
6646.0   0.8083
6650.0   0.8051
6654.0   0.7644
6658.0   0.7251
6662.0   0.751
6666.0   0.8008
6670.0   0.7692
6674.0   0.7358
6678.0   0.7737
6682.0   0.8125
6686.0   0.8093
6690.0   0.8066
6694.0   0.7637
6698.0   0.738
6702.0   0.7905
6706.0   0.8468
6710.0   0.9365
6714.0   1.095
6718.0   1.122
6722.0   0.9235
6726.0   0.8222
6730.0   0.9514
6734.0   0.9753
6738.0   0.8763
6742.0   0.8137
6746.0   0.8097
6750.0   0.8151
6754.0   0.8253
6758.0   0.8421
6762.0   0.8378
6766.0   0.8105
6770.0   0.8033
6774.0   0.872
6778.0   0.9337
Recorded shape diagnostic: 0.019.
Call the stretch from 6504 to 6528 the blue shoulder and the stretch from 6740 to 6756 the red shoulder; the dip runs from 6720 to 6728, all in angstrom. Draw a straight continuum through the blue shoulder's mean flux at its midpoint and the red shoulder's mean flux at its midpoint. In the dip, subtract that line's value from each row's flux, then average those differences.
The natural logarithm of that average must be -2.8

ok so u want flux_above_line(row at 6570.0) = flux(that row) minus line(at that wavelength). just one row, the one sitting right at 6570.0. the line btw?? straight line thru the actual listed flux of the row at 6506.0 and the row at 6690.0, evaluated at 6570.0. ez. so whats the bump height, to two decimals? 0.11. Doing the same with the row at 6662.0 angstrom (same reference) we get -0.05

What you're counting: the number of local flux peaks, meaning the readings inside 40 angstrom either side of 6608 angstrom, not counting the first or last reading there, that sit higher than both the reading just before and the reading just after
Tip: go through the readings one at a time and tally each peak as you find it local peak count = 4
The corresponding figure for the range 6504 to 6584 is 2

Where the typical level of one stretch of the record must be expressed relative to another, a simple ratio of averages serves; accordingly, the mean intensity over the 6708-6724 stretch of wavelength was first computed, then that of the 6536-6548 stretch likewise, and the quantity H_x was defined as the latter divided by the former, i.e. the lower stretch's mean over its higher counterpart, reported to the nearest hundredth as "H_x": 0.81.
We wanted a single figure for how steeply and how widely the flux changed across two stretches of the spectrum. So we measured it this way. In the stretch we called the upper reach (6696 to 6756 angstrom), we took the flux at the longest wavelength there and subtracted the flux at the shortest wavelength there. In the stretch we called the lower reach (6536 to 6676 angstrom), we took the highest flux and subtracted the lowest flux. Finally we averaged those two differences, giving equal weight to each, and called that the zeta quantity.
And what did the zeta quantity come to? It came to 0.35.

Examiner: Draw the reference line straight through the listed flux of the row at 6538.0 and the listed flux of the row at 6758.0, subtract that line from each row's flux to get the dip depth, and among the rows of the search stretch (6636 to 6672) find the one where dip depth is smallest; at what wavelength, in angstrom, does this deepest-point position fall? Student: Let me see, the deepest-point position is 6658.0 angstrom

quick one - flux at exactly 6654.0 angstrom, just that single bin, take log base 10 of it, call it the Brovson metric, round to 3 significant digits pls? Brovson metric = -0.117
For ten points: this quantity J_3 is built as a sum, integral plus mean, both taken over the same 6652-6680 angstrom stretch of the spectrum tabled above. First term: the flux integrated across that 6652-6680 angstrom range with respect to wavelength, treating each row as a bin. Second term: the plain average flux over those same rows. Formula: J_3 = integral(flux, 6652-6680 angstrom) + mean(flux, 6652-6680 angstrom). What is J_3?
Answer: 22.0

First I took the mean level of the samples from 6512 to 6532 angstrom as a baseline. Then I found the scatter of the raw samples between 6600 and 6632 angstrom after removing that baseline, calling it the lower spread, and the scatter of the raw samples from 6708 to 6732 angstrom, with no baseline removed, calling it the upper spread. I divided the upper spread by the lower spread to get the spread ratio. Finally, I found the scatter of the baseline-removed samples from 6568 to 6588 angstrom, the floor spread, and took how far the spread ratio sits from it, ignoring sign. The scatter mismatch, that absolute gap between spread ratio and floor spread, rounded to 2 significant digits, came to 12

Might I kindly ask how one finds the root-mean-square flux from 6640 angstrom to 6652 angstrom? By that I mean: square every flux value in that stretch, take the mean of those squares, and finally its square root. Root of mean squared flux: 0.82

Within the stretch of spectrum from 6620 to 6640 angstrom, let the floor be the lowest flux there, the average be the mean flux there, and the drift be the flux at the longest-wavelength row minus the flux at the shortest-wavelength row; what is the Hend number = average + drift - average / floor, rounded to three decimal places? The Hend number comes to -0.175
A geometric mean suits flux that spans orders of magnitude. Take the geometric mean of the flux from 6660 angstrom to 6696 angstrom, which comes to 0.78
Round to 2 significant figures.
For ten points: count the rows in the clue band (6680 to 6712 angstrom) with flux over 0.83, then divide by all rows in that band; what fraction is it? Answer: 0.25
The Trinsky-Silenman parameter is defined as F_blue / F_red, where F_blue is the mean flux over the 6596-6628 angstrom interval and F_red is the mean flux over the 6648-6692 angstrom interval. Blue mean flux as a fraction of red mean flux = 1.03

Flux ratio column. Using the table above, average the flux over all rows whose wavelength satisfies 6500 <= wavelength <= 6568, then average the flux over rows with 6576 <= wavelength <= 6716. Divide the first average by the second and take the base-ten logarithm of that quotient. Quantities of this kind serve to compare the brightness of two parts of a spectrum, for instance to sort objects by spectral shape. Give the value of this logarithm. 0.017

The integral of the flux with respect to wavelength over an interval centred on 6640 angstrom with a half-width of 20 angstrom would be 32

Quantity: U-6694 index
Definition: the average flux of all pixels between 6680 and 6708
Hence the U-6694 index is 0.80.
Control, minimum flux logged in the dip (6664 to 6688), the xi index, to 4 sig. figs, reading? 0.7358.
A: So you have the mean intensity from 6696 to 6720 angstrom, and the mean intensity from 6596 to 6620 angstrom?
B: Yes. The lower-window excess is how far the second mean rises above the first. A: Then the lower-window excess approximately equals -0.11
